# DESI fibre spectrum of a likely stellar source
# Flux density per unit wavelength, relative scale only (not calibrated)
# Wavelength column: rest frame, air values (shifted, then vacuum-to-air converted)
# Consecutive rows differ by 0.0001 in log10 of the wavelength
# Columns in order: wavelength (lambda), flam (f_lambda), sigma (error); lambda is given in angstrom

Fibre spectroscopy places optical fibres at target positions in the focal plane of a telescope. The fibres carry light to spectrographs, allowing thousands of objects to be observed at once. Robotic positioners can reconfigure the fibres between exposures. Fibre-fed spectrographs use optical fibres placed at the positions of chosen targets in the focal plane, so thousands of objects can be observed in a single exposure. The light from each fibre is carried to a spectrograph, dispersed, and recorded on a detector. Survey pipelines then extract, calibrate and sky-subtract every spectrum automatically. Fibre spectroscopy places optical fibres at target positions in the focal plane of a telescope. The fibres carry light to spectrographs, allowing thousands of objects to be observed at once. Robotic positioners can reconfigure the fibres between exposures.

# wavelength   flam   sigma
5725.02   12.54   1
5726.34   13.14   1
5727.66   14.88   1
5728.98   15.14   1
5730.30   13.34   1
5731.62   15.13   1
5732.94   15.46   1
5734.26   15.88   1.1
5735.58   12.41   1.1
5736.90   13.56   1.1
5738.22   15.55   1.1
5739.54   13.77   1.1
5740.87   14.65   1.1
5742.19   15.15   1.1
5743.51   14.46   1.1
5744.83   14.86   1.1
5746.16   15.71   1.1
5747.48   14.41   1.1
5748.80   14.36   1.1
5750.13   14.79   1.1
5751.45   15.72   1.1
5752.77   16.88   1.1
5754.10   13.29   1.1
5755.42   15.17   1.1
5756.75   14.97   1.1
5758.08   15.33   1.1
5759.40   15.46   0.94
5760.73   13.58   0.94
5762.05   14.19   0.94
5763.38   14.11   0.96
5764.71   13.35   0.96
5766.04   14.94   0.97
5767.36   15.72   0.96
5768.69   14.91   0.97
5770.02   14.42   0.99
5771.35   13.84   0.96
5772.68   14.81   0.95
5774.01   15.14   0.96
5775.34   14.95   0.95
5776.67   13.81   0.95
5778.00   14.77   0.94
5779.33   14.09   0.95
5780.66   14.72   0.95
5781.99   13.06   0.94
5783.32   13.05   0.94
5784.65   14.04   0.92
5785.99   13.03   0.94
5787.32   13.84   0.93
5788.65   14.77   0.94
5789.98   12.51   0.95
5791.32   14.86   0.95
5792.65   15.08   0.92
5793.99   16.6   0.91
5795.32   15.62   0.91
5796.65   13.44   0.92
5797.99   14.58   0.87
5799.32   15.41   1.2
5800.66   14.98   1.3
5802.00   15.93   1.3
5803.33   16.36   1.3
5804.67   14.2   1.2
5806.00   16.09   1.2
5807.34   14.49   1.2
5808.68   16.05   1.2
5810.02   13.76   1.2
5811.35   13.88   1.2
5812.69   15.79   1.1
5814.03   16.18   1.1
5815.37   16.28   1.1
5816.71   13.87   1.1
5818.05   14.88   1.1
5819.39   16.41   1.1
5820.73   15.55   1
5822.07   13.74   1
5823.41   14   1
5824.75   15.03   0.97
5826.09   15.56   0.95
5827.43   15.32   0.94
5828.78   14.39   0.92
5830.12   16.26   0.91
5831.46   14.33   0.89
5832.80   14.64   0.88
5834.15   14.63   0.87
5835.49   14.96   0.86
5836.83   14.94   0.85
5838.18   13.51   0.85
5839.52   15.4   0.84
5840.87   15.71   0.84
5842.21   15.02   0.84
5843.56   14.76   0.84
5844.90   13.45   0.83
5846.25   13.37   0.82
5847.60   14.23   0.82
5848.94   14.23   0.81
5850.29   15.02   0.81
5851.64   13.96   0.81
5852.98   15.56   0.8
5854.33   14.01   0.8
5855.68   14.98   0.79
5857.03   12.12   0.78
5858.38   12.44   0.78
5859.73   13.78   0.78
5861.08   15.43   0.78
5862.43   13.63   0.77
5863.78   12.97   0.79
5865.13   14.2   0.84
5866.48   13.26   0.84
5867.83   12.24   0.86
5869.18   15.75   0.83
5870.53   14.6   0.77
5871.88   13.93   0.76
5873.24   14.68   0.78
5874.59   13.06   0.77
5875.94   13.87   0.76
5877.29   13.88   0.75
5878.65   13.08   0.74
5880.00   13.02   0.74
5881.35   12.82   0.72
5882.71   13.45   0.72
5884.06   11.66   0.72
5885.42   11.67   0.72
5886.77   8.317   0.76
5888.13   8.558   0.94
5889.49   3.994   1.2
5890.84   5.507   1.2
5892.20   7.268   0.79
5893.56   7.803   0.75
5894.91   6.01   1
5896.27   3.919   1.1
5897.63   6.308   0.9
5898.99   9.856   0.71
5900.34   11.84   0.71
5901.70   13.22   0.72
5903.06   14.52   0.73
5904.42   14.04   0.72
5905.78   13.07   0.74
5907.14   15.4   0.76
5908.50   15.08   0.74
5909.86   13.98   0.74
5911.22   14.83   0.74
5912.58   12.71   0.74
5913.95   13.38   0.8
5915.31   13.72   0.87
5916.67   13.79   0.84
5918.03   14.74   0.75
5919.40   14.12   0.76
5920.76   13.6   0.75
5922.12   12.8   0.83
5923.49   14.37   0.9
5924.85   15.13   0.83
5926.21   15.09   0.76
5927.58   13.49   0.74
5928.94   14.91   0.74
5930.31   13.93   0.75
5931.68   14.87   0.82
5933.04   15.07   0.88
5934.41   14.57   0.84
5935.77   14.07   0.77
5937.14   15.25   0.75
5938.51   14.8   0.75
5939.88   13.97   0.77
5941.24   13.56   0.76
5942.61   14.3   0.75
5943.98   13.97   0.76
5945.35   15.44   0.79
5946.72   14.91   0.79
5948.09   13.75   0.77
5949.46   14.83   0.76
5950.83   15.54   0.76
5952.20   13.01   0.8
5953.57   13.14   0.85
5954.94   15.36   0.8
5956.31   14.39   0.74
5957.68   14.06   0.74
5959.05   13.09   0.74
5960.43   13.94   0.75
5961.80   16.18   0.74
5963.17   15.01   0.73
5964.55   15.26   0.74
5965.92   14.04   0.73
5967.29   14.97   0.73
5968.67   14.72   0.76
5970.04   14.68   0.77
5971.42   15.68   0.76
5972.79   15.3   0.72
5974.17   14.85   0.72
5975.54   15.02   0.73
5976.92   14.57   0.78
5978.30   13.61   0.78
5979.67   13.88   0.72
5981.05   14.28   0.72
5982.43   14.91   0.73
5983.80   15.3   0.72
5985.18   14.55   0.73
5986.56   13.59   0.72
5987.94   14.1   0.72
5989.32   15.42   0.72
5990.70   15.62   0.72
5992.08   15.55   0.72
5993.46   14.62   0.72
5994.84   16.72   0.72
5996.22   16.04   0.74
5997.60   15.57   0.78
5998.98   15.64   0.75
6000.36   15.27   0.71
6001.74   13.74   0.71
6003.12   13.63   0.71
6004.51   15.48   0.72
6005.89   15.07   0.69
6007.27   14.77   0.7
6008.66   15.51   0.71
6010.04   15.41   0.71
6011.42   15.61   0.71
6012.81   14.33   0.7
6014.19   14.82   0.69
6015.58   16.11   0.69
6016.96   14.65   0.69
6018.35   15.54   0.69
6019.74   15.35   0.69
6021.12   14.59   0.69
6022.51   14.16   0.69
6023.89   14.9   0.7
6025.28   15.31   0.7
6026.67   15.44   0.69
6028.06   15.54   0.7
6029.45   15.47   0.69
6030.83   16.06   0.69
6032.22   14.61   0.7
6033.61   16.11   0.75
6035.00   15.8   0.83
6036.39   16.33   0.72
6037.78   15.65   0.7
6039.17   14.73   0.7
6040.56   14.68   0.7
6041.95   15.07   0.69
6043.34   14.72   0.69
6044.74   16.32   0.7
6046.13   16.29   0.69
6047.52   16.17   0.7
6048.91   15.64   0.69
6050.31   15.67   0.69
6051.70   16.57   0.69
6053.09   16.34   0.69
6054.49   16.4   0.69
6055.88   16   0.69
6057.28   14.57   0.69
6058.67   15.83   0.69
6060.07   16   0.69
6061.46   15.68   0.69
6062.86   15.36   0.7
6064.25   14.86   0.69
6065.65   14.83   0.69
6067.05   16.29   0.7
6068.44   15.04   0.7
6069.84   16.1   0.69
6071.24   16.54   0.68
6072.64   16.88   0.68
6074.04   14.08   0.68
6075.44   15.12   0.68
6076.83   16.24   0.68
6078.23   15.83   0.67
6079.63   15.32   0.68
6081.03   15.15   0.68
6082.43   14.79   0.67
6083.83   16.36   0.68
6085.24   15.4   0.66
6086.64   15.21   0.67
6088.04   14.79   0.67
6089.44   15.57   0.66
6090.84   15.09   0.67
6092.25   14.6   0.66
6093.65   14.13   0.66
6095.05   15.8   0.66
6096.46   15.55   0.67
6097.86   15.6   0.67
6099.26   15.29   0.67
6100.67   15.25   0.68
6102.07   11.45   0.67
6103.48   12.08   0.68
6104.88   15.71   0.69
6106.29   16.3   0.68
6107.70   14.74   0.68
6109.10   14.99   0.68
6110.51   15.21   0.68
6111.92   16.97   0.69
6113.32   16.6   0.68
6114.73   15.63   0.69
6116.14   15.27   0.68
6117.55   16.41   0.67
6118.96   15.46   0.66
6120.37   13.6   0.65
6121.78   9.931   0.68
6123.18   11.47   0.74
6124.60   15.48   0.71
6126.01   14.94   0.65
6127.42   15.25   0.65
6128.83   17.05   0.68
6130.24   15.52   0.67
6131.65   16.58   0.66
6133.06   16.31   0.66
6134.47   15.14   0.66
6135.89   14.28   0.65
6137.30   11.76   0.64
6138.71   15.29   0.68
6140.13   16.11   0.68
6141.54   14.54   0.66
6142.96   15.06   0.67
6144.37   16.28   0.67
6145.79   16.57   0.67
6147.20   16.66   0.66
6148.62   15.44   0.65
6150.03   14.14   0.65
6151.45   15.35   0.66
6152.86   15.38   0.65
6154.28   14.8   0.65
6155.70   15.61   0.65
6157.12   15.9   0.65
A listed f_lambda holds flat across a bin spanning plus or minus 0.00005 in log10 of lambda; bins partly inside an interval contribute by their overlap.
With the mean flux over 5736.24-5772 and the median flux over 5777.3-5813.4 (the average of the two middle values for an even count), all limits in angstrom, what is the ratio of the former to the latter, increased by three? 4.00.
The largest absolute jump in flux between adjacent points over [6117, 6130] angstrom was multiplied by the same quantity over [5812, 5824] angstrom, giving 10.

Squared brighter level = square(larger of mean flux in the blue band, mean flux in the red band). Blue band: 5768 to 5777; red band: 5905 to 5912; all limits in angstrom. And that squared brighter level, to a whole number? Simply 212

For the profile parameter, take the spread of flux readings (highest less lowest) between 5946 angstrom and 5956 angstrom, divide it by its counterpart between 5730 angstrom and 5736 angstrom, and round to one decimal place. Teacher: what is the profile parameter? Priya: 0.7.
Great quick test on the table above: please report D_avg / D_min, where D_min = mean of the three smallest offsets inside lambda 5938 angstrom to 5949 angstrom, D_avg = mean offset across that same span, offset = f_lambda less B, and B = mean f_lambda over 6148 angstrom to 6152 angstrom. 0.5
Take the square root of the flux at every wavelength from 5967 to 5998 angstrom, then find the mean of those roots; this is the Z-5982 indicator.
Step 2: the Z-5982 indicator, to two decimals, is 3.86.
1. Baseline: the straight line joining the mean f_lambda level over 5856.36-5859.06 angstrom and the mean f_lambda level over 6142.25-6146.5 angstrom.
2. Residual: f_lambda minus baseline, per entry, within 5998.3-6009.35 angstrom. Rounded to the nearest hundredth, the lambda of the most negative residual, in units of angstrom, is 6003.12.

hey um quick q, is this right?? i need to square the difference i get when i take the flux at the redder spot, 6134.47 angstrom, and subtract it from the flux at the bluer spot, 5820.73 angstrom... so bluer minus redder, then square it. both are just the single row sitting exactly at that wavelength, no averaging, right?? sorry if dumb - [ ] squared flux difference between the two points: 0.17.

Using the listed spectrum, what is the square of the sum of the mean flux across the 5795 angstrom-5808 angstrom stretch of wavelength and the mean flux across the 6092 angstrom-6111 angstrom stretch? 892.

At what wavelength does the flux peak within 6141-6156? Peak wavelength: 6147.20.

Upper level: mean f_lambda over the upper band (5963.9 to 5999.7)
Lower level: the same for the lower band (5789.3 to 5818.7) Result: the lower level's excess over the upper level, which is 0.1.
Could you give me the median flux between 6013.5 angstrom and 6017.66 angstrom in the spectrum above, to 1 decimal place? 14.8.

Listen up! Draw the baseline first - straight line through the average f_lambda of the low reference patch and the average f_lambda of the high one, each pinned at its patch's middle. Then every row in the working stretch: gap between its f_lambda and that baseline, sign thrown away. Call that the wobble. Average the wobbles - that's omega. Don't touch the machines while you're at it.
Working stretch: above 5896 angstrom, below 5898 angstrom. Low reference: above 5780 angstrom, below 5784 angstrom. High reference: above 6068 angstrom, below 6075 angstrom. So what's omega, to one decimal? 9.3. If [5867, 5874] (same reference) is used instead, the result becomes 0.9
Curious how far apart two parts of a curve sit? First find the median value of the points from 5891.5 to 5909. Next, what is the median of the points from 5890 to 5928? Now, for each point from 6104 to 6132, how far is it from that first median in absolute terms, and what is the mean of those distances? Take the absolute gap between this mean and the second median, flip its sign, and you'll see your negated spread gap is -10.0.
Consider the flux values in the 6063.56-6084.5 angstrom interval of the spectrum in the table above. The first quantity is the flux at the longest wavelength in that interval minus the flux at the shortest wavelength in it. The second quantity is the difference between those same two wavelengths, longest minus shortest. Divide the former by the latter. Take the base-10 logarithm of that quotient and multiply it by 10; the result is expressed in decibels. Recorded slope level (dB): -11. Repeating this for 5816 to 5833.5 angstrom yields -13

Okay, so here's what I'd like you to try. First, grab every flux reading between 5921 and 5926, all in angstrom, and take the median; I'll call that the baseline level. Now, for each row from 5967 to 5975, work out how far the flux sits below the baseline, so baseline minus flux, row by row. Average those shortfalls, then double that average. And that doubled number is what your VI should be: -1.3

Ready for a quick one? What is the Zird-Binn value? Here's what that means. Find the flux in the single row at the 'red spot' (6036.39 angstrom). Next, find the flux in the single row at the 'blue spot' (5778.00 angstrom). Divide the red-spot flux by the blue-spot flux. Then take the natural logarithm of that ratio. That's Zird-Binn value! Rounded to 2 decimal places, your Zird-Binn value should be 0.10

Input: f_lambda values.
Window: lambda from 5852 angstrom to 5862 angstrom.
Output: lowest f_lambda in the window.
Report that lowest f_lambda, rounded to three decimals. 12.120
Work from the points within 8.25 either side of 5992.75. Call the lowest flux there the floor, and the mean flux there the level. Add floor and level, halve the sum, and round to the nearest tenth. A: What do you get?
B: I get 14.4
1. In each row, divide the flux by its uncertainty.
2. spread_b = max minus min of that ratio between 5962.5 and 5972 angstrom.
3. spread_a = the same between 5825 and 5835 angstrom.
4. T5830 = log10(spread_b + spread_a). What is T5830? 0.58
